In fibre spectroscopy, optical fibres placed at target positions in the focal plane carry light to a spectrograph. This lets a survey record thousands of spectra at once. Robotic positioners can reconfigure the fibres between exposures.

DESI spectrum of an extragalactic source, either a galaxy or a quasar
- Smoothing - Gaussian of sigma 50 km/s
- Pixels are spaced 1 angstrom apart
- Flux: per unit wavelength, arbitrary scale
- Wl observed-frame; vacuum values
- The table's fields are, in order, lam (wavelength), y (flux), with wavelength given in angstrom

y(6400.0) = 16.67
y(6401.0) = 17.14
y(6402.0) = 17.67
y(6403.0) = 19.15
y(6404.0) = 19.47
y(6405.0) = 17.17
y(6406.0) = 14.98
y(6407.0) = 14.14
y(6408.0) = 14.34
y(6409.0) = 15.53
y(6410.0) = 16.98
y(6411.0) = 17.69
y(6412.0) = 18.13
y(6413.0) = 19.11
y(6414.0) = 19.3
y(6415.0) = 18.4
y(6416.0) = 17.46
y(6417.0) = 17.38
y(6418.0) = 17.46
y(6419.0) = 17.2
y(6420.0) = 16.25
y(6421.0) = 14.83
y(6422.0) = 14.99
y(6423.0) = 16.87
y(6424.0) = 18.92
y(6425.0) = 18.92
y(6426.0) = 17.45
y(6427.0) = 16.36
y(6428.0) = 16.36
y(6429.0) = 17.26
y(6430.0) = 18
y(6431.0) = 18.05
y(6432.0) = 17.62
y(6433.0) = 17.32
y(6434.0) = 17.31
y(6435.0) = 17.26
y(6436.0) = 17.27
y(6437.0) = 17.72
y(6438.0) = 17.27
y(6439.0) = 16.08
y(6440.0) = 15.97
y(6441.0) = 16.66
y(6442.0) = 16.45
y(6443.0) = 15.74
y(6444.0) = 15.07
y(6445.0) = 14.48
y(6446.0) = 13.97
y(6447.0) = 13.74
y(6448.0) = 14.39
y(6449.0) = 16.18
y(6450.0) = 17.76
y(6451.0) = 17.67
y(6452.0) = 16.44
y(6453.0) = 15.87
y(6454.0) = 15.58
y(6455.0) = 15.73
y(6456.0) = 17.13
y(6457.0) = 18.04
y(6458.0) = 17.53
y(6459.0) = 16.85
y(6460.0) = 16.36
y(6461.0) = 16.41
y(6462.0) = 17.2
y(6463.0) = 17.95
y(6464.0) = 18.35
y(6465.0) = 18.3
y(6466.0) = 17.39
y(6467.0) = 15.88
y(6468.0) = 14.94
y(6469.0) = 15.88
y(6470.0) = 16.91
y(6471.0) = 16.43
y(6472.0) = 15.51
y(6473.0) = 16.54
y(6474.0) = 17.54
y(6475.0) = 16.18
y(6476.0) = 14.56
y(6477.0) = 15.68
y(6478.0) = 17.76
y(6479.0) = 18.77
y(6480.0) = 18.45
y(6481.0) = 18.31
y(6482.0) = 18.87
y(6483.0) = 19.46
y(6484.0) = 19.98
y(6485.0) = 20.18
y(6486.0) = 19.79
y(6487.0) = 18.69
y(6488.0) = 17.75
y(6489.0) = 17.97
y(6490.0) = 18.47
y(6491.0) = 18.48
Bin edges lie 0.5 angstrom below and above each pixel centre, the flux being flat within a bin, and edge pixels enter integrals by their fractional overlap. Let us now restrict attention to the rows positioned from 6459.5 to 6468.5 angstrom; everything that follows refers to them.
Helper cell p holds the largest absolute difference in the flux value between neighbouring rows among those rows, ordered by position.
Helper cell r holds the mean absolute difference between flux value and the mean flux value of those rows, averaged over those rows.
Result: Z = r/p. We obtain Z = 0.63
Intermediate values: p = 1.5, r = 0.96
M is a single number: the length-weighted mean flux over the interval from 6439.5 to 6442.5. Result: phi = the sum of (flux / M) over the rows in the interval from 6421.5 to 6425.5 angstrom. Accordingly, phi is 4.26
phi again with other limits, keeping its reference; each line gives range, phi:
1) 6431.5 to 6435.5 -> 4.25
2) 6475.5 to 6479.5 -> 4.08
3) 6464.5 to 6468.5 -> 4.07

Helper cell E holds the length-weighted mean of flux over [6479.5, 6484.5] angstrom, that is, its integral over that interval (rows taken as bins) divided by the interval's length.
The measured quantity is 19.0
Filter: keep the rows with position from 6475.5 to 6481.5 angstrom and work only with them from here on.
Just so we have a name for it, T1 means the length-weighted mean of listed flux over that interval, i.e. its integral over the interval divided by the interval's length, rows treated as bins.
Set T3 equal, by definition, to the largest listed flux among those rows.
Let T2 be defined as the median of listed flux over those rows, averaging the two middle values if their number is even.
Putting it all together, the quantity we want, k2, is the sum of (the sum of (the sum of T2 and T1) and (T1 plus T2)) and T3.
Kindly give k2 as 89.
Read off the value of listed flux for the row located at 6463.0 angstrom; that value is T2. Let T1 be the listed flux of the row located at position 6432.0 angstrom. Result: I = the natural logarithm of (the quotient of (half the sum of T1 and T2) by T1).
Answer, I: 0.01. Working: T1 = 17.62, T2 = 17.95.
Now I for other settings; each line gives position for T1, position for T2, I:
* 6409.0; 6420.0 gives 0.02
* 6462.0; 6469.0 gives -0.04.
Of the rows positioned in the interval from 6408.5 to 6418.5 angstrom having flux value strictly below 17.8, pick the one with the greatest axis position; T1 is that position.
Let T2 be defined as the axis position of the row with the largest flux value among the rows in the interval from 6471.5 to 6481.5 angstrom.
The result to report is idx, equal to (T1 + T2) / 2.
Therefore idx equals 6448.5 angstrom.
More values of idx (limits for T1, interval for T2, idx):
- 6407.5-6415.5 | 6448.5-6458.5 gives 6434.0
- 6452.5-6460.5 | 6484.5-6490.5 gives 6472.5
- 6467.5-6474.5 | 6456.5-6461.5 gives 6465.5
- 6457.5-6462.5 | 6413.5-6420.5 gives 6438.0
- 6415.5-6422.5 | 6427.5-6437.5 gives 6426.5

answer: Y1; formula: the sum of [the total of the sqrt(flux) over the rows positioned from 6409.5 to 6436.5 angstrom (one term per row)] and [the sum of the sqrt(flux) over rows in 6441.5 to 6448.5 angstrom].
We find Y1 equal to 140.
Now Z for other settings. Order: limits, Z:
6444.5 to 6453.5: 0.73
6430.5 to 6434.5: 0.60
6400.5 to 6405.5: 0.41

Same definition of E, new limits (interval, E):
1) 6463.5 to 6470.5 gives 16.8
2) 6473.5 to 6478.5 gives 16.3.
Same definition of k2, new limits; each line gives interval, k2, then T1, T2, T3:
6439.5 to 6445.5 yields 80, 15.7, 15.9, 16.66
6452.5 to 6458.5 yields 84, 16.6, 16.5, 18.04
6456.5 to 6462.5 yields 86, 17.1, 17.0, 18.04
